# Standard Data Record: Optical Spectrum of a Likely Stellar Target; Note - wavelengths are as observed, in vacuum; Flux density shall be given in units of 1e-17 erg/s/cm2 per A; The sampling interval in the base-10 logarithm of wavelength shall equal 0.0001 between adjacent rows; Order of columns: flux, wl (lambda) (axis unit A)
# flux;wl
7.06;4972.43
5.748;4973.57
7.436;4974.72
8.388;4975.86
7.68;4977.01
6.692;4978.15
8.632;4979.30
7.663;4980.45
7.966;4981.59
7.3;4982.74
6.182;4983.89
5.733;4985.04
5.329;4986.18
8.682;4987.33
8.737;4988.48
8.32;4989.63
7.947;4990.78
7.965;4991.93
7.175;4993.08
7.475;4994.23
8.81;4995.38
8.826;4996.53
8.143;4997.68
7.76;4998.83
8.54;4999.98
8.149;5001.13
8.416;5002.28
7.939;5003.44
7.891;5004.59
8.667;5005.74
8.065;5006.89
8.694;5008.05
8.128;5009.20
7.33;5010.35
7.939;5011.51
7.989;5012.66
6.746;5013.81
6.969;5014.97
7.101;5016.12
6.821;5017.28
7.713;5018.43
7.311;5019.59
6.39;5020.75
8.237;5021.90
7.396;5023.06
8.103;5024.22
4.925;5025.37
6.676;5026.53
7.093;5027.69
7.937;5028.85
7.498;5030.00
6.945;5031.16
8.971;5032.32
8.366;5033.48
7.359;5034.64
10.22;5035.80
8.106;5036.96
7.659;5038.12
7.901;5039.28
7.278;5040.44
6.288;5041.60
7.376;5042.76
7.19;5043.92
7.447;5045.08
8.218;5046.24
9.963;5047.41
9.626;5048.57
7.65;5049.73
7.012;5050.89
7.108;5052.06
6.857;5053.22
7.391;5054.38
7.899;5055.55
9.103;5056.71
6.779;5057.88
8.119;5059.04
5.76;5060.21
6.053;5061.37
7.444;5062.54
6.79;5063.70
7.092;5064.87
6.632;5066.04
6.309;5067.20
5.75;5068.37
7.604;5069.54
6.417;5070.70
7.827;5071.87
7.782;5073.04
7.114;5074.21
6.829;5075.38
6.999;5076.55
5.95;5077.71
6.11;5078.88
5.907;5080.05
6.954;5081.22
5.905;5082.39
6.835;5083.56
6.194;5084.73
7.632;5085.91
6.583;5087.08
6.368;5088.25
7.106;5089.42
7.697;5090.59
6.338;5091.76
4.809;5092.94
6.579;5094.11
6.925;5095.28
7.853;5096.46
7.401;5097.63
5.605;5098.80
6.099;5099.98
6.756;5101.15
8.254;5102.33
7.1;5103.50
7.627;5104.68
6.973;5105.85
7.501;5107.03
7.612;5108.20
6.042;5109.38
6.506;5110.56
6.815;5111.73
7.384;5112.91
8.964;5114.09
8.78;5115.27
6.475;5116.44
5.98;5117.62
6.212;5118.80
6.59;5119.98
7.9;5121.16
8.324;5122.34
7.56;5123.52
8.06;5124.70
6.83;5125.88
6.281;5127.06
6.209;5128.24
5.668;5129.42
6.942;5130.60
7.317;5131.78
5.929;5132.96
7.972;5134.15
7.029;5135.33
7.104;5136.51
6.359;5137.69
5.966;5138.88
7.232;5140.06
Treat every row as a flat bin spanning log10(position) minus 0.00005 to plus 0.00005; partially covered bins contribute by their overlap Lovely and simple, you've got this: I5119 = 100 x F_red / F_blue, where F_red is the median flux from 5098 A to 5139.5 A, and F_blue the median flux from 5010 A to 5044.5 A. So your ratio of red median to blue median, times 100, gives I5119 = 94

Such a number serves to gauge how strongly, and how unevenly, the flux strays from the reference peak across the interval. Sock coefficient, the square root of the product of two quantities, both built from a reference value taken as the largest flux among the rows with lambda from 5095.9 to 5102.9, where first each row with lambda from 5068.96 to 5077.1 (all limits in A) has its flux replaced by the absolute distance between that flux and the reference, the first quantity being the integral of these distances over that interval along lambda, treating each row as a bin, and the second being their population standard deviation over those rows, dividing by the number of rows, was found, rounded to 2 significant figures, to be 2.0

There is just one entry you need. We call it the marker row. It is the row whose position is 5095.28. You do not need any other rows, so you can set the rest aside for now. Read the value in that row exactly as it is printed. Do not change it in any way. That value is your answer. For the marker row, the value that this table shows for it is 6.925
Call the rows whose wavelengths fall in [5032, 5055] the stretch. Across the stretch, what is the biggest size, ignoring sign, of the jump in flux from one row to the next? 2.86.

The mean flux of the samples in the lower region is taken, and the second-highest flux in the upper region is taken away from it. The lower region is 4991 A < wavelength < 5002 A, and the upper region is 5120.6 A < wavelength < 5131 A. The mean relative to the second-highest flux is 0.0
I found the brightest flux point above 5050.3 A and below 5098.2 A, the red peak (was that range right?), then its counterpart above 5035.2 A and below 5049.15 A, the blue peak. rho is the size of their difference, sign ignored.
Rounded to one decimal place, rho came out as 1.1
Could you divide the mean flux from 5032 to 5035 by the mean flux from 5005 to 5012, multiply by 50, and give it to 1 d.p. 50.6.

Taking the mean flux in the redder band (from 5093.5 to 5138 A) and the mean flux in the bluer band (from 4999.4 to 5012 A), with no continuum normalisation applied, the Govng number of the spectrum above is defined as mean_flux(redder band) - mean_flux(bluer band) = -1.12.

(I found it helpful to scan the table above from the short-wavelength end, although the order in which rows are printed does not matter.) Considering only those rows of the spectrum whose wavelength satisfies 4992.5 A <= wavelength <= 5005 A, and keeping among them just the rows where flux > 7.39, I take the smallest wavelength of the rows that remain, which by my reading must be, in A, 4994.23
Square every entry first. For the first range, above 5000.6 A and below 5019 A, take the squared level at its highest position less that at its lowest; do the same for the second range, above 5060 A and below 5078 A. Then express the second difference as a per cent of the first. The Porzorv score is -32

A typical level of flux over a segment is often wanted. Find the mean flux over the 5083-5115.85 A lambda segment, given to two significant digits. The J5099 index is 7.0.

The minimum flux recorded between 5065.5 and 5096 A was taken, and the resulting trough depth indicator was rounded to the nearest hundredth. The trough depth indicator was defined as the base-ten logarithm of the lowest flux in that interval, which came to 0.68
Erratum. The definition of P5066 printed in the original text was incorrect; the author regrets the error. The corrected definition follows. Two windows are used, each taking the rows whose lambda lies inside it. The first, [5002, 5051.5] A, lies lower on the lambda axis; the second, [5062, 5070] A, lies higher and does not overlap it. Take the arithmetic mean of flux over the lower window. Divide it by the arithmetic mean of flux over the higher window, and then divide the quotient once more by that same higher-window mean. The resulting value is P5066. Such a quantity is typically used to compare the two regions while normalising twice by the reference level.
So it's 0.167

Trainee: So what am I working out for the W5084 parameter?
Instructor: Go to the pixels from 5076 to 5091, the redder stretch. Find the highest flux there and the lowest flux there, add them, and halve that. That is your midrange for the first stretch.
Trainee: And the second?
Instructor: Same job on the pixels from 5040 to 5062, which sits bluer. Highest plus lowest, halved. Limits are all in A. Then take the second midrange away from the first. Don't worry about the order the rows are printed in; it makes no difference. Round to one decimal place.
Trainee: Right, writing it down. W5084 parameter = -1.1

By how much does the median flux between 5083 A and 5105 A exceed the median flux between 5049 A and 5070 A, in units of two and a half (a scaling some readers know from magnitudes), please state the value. -0.1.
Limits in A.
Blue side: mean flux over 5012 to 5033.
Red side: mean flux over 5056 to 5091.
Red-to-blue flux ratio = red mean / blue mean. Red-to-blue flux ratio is 0.94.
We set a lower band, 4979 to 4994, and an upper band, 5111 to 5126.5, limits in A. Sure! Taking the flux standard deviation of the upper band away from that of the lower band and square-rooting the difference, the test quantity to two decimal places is 0.38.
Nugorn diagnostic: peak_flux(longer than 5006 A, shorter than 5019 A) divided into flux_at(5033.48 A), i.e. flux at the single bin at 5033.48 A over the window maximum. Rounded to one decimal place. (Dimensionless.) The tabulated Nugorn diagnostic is 1.0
